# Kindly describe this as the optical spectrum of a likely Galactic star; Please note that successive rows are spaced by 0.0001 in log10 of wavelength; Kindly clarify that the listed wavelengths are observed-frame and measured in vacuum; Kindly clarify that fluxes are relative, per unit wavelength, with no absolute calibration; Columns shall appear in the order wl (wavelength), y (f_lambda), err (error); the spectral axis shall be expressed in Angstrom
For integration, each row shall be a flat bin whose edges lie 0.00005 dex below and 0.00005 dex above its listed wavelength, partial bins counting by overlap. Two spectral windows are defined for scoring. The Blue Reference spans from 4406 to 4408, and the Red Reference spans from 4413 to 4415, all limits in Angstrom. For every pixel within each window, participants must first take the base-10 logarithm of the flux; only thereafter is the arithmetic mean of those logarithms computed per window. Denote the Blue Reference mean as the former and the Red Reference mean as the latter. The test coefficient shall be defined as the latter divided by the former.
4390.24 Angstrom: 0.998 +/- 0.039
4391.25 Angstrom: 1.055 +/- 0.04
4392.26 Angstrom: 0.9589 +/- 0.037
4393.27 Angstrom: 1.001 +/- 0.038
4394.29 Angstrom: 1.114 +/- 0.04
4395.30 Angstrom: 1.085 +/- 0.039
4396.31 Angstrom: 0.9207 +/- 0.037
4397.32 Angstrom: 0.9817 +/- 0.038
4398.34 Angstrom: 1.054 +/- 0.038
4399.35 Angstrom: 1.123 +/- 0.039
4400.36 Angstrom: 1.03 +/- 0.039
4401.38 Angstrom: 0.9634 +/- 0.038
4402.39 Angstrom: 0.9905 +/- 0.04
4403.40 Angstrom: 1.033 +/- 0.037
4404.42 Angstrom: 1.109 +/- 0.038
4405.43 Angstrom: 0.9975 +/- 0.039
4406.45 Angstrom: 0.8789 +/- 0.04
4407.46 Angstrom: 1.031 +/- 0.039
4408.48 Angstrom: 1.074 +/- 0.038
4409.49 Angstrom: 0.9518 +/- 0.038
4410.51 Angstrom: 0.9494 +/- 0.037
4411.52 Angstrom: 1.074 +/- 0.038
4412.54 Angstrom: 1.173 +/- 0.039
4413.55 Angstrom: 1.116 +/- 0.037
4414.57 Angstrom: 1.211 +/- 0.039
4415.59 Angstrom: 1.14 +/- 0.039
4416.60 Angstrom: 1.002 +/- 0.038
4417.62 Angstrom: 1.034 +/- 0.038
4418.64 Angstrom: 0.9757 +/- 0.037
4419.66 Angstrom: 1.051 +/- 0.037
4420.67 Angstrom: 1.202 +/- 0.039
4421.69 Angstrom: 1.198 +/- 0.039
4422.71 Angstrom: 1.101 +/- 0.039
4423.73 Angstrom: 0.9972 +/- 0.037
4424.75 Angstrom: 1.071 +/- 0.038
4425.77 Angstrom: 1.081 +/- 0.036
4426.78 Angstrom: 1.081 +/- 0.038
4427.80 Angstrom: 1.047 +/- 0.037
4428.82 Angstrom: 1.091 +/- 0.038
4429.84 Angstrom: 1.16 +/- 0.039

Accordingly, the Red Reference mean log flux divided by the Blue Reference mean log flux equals -3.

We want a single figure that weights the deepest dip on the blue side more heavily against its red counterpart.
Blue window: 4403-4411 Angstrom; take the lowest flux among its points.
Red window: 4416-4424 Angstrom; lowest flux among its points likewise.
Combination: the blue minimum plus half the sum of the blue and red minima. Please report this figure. 1.81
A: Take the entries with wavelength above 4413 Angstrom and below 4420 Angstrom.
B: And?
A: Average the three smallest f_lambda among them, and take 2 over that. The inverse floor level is 1.99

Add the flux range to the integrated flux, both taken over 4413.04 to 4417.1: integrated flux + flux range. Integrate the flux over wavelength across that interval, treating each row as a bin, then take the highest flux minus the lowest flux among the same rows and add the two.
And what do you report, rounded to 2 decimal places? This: 4.75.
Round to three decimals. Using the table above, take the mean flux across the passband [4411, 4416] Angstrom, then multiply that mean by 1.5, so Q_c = 1.714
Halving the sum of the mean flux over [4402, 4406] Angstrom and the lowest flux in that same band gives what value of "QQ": 1.01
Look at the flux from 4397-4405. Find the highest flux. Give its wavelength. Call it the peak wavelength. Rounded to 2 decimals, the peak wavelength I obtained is 4399.35 Angstrom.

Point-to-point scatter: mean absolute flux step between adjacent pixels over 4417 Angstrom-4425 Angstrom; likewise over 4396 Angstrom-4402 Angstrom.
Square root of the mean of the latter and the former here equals 0.276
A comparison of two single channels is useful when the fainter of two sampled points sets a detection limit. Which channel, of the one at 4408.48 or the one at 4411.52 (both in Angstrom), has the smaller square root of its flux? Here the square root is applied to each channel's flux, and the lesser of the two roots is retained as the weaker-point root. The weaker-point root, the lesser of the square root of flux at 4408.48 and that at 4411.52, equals 1.04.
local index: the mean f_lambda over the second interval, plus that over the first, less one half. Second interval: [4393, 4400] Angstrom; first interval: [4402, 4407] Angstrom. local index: 1.54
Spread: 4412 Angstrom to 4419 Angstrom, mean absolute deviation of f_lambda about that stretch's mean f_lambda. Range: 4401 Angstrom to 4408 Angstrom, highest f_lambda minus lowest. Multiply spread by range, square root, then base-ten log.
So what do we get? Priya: -0.88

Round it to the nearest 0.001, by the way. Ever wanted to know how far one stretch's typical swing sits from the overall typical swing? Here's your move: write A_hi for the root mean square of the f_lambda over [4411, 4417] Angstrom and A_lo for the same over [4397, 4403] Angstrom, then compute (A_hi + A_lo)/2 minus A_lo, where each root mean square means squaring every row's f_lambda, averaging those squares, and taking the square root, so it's 0.048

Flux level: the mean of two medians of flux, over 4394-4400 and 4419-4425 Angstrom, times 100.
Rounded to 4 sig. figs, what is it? 107.8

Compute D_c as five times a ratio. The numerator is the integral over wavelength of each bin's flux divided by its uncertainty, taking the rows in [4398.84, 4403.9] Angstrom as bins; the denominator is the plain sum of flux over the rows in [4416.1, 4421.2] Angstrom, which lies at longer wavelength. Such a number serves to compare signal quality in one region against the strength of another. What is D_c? 128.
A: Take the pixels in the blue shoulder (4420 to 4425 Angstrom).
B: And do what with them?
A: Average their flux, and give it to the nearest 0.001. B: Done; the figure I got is 1.114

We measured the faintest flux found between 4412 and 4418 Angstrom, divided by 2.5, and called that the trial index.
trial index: 0.401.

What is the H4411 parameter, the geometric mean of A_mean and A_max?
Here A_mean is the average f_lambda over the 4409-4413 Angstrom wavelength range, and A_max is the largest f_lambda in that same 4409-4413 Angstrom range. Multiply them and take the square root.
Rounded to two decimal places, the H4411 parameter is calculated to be 1.10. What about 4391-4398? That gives 1.06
